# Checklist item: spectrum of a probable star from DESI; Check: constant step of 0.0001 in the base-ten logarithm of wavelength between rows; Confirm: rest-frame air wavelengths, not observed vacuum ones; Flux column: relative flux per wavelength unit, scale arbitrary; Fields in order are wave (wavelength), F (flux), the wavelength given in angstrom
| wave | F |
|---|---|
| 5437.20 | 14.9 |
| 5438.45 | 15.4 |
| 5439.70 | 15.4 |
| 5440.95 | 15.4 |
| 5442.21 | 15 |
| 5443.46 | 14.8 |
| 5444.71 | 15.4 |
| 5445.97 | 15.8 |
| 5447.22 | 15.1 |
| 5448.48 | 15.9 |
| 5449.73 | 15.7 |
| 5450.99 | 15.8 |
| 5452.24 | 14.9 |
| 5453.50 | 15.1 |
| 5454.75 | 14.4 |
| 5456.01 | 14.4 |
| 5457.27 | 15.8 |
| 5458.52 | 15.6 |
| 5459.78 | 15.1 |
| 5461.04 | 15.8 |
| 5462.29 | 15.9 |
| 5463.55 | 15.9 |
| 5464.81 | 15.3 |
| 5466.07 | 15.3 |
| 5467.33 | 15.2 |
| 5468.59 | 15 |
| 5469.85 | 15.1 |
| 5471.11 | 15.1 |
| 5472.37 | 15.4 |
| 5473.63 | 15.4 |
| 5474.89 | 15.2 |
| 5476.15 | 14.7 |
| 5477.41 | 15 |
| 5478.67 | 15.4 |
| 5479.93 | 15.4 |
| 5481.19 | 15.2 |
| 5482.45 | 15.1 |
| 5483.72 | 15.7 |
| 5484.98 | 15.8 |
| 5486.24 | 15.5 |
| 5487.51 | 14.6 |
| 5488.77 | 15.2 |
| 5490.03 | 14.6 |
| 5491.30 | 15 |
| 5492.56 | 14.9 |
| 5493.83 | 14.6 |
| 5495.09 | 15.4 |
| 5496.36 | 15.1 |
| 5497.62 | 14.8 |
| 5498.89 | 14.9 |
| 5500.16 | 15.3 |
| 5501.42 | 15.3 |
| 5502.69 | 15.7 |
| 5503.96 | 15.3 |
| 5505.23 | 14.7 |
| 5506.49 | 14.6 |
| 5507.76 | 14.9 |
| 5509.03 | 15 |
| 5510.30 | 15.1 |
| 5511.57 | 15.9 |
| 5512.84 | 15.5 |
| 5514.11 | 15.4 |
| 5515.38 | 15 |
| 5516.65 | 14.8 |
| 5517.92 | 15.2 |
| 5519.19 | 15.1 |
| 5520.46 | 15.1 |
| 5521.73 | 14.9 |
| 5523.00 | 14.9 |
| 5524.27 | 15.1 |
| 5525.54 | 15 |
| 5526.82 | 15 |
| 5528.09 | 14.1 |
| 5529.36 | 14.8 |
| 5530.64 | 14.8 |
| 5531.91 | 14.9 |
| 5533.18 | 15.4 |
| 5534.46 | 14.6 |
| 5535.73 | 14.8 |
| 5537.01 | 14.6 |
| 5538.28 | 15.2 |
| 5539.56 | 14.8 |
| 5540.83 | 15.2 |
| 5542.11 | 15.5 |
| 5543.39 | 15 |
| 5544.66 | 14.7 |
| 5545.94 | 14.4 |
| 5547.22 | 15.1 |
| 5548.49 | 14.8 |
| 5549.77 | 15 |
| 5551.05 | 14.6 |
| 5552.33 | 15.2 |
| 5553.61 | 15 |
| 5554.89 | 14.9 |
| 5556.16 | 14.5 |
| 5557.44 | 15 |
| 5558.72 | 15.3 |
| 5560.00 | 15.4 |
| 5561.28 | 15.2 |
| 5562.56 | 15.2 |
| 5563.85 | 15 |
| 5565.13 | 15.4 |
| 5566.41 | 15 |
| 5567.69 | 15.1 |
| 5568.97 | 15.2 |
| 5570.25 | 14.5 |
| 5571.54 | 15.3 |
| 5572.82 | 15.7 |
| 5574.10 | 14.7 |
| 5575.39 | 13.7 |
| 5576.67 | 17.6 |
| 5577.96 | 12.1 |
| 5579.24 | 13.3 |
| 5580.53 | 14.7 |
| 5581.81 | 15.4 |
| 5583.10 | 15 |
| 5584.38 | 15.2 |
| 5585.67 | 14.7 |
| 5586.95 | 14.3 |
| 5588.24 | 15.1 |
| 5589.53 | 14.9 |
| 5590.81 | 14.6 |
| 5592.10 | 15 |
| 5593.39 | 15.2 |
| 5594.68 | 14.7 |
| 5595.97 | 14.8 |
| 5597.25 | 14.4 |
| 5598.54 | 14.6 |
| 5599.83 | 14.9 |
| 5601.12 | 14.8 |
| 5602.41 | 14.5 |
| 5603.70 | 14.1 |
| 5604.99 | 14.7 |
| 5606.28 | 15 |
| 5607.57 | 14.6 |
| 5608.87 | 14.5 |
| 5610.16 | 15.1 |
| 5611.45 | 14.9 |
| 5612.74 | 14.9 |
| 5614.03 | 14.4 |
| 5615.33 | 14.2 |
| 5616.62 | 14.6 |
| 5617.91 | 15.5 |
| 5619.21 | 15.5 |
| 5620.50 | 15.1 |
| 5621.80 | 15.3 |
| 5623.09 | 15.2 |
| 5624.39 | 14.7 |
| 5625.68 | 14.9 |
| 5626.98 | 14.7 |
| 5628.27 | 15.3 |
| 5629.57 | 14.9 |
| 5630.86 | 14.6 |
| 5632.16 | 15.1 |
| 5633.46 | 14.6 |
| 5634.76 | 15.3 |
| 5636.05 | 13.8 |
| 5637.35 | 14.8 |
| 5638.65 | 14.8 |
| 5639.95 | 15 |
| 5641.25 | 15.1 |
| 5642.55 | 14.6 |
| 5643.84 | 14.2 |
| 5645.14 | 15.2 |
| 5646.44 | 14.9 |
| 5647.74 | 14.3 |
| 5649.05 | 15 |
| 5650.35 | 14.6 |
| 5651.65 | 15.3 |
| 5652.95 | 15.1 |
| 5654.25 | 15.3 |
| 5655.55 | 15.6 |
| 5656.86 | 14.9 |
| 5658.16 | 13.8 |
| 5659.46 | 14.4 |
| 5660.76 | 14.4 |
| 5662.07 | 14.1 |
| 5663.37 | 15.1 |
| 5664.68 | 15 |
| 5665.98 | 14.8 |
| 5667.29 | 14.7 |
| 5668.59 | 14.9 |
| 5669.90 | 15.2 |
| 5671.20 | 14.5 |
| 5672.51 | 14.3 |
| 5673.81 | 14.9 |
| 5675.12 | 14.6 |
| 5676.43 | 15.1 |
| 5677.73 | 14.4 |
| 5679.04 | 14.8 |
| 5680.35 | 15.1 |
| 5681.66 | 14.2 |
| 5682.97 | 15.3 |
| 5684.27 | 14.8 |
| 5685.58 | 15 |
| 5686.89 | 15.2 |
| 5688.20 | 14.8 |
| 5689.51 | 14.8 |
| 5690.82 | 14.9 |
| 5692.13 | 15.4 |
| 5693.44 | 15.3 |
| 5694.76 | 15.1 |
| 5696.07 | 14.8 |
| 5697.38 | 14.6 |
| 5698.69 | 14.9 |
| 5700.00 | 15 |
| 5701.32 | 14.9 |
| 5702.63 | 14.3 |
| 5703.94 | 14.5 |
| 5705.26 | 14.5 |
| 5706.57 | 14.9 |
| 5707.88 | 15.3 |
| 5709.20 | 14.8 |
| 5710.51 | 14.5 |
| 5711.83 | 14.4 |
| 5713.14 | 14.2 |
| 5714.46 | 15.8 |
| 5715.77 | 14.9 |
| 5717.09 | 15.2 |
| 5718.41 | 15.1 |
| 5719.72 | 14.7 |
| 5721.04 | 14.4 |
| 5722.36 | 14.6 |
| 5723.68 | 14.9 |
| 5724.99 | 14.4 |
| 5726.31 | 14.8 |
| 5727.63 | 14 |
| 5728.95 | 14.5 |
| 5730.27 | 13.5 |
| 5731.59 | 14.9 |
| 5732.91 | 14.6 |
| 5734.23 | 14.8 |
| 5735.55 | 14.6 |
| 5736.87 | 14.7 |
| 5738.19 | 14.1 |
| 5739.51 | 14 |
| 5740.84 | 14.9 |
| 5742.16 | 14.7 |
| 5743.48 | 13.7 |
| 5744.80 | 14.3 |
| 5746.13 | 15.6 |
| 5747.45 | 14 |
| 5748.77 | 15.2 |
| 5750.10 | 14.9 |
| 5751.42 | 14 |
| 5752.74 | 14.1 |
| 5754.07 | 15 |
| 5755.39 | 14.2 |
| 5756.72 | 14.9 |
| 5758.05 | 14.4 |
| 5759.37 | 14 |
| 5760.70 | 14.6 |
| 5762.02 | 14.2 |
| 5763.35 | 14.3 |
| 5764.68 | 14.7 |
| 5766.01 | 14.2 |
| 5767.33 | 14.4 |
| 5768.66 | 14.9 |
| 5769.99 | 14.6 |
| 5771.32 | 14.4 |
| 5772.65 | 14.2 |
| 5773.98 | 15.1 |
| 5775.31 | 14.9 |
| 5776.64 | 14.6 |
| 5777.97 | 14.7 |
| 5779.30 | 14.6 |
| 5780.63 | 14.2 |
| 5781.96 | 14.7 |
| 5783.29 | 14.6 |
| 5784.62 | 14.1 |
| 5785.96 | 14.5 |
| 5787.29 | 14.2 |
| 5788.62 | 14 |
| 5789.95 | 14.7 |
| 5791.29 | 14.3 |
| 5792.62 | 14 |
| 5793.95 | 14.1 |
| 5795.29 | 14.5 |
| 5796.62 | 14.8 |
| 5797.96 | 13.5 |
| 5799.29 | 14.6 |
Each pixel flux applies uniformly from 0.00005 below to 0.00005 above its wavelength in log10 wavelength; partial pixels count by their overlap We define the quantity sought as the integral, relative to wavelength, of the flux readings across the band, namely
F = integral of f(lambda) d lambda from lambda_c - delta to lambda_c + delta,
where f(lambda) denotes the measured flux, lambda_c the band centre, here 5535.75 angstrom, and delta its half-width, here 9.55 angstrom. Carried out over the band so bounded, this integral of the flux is 285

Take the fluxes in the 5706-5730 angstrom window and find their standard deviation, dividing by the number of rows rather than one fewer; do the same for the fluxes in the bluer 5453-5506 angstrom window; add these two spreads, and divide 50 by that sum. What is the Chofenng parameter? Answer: 62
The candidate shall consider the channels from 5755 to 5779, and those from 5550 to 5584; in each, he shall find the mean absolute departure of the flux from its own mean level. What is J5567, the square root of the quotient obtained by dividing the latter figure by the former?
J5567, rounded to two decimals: 1.47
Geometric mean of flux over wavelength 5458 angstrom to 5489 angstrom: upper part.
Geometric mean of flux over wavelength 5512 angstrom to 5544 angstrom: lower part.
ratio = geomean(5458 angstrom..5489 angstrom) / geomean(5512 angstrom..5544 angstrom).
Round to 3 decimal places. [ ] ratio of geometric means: 1.022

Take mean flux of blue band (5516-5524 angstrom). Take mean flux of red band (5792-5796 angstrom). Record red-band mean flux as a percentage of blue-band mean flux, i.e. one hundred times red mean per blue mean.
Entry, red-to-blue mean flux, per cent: 94.7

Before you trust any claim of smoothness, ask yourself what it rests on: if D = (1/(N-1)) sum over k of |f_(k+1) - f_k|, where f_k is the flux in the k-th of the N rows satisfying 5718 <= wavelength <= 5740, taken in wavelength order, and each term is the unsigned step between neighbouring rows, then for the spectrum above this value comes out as 0.456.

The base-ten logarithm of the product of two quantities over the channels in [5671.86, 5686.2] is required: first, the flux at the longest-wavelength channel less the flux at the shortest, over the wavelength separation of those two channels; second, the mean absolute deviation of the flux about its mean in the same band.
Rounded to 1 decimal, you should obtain -1.8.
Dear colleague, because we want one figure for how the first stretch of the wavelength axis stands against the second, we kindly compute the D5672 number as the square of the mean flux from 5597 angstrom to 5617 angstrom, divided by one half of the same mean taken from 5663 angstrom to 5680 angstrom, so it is 29.0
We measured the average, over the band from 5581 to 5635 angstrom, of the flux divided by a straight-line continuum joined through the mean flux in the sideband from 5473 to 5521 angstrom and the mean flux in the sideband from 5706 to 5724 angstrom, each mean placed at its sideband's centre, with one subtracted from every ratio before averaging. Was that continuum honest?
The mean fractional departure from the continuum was -0.009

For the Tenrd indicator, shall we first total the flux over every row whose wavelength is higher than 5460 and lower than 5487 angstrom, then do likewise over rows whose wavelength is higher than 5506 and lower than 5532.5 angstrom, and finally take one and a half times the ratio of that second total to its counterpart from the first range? 1.47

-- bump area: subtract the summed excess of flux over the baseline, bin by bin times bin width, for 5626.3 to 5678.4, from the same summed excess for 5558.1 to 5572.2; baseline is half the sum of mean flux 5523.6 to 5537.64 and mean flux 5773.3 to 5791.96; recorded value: 1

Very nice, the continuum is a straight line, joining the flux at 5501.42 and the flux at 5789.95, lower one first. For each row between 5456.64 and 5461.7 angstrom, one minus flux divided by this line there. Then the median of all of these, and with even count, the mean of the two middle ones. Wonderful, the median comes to -0.020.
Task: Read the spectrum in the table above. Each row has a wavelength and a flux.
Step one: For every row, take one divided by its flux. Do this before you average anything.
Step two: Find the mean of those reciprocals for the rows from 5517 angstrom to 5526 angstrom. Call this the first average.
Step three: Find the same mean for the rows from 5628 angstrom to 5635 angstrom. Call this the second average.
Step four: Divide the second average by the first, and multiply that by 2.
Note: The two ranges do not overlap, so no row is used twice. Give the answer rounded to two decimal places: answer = 2.01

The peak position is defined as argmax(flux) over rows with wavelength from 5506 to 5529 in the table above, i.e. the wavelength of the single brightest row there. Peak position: 5511.57 angstrom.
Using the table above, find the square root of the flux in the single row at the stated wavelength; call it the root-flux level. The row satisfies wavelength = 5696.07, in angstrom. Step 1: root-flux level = 3.85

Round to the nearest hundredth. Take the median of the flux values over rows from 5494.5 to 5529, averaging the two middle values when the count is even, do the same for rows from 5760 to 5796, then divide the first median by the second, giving 1.04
